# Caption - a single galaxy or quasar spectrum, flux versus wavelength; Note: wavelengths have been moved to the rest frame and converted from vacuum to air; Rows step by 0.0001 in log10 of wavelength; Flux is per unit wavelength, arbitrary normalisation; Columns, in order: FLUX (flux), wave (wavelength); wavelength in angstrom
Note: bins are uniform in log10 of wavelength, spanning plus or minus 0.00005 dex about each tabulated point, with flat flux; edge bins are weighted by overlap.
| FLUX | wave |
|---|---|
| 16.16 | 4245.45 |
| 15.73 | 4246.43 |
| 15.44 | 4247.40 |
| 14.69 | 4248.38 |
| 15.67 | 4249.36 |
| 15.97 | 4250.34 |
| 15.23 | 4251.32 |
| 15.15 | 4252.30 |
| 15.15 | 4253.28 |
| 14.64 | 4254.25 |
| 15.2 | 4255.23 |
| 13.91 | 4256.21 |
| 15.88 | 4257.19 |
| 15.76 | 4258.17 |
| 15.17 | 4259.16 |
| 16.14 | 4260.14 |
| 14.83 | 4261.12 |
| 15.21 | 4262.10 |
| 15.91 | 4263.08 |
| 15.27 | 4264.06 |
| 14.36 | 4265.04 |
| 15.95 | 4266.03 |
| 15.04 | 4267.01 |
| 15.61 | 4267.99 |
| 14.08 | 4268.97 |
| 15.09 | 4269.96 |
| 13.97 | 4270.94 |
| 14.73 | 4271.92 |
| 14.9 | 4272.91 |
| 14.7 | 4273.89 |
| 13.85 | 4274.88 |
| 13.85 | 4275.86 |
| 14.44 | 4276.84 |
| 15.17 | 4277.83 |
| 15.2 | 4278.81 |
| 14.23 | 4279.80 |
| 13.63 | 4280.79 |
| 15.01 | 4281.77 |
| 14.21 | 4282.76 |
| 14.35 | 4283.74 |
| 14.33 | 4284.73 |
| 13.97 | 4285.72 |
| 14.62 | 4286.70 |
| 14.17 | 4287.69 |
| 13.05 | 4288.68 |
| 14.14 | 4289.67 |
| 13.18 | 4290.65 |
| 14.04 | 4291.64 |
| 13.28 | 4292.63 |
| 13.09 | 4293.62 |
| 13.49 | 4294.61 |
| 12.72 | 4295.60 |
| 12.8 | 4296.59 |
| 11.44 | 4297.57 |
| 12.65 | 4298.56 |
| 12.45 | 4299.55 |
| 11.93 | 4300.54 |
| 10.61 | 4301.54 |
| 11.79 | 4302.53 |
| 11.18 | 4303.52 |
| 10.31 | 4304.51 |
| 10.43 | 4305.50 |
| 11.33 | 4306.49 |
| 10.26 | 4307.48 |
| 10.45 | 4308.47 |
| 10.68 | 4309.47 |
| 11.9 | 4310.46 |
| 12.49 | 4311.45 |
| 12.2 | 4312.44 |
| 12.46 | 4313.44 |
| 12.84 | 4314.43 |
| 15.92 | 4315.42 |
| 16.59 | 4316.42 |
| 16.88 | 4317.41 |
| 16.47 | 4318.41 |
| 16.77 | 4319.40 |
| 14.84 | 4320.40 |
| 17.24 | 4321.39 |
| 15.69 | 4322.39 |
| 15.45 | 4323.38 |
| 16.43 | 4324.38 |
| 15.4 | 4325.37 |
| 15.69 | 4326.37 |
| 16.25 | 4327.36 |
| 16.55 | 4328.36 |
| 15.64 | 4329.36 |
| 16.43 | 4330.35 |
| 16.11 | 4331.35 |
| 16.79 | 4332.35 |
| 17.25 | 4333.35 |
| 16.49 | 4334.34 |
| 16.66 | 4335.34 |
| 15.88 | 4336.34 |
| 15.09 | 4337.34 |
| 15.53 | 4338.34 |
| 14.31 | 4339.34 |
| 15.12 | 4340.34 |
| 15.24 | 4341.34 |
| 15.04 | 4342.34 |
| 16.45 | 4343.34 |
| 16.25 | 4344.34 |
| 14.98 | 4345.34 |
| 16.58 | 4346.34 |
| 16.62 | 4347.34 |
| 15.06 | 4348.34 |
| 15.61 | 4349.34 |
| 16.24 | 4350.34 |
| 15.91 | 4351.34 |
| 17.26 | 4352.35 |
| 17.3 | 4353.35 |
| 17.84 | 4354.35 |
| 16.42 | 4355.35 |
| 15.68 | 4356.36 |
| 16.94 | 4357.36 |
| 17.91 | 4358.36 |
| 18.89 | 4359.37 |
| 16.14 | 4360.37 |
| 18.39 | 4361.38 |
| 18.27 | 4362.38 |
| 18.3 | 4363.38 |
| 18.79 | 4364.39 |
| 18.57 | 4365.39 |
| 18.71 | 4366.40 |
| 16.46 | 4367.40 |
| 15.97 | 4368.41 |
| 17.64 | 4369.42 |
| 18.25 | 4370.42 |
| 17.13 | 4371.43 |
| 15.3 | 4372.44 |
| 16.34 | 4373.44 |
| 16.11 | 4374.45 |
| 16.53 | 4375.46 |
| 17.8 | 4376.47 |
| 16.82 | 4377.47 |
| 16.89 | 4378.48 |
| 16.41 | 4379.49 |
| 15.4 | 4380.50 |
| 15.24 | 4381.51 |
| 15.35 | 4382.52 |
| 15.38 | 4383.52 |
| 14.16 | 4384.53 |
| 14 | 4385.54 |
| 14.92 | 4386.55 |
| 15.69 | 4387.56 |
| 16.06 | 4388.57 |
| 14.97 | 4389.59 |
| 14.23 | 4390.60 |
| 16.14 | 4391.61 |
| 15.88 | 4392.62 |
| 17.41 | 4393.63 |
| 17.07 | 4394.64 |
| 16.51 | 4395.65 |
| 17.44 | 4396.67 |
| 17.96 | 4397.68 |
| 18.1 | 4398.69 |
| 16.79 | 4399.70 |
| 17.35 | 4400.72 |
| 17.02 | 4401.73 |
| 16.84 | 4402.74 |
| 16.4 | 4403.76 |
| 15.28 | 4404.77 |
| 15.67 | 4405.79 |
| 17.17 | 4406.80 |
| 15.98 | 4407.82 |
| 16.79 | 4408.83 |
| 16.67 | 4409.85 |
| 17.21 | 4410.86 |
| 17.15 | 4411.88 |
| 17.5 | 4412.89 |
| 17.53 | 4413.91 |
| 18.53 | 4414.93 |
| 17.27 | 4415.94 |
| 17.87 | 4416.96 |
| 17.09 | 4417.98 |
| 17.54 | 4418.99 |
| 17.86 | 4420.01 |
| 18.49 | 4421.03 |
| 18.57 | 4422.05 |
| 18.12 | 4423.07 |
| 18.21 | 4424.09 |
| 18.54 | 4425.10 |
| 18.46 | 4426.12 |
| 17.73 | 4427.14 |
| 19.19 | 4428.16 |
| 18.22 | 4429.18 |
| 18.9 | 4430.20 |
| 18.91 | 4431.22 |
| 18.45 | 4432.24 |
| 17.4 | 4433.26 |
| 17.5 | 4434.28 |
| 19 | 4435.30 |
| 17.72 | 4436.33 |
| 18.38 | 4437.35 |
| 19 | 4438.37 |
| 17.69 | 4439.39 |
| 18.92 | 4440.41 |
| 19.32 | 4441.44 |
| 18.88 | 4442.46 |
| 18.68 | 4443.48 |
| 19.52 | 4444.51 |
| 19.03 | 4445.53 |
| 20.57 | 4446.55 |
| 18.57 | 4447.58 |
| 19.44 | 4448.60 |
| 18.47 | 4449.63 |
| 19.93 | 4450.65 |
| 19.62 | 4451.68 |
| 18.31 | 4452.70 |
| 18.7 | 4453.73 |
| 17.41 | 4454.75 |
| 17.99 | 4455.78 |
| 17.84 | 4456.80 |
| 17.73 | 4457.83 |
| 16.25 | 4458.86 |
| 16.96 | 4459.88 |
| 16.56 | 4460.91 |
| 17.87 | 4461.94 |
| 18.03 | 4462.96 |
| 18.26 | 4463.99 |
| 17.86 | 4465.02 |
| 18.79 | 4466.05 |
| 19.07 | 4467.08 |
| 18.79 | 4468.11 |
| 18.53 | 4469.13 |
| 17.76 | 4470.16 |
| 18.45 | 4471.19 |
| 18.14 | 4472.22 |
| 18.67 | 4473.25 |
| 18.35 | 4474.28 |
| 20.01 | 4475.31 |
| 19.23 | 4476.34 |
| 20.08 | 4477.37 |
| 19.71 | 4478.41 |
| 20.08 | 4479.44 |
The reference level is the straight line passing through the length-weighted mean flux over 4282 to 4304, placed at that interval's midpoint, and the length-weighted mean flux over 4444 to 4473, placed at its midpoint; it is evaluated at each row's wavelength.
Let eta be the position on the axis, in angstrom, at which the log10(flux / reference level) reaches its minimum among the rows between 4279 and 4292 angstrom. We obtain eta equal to 4288.68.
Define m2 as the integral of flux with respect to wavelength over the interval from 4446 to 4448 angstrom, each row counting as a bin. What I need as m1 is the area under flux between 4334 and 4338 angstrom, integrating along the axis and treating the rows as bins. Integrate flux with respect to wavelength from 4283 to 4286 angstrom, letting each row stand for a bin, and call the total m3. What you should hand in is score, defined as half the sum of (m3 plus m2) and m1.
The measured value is 73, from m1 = 64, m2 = 39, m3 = 43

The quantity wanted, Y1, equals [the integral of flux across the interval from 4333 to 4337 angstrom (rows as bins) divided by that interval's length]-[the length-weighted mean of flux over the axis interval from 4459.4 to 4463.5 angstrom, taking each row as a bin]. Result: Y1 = -0.9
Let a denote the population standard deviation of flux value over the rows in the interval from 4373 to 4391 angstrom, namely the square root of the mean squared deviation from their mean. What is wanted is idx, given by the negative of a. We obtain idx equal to -1.0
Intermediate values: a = 1.0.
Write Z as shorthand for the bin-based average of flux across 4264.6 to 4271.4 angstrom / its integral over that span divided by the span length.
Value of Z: 14.9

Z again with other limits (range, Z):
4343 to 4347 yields 16.1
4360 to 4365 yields 18.1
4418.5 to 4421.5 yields 17.9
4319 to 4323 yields 16.1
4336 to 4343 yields 15.2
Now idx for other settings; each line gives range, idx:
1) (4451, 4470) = -0.8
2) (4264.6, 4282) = -0.6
